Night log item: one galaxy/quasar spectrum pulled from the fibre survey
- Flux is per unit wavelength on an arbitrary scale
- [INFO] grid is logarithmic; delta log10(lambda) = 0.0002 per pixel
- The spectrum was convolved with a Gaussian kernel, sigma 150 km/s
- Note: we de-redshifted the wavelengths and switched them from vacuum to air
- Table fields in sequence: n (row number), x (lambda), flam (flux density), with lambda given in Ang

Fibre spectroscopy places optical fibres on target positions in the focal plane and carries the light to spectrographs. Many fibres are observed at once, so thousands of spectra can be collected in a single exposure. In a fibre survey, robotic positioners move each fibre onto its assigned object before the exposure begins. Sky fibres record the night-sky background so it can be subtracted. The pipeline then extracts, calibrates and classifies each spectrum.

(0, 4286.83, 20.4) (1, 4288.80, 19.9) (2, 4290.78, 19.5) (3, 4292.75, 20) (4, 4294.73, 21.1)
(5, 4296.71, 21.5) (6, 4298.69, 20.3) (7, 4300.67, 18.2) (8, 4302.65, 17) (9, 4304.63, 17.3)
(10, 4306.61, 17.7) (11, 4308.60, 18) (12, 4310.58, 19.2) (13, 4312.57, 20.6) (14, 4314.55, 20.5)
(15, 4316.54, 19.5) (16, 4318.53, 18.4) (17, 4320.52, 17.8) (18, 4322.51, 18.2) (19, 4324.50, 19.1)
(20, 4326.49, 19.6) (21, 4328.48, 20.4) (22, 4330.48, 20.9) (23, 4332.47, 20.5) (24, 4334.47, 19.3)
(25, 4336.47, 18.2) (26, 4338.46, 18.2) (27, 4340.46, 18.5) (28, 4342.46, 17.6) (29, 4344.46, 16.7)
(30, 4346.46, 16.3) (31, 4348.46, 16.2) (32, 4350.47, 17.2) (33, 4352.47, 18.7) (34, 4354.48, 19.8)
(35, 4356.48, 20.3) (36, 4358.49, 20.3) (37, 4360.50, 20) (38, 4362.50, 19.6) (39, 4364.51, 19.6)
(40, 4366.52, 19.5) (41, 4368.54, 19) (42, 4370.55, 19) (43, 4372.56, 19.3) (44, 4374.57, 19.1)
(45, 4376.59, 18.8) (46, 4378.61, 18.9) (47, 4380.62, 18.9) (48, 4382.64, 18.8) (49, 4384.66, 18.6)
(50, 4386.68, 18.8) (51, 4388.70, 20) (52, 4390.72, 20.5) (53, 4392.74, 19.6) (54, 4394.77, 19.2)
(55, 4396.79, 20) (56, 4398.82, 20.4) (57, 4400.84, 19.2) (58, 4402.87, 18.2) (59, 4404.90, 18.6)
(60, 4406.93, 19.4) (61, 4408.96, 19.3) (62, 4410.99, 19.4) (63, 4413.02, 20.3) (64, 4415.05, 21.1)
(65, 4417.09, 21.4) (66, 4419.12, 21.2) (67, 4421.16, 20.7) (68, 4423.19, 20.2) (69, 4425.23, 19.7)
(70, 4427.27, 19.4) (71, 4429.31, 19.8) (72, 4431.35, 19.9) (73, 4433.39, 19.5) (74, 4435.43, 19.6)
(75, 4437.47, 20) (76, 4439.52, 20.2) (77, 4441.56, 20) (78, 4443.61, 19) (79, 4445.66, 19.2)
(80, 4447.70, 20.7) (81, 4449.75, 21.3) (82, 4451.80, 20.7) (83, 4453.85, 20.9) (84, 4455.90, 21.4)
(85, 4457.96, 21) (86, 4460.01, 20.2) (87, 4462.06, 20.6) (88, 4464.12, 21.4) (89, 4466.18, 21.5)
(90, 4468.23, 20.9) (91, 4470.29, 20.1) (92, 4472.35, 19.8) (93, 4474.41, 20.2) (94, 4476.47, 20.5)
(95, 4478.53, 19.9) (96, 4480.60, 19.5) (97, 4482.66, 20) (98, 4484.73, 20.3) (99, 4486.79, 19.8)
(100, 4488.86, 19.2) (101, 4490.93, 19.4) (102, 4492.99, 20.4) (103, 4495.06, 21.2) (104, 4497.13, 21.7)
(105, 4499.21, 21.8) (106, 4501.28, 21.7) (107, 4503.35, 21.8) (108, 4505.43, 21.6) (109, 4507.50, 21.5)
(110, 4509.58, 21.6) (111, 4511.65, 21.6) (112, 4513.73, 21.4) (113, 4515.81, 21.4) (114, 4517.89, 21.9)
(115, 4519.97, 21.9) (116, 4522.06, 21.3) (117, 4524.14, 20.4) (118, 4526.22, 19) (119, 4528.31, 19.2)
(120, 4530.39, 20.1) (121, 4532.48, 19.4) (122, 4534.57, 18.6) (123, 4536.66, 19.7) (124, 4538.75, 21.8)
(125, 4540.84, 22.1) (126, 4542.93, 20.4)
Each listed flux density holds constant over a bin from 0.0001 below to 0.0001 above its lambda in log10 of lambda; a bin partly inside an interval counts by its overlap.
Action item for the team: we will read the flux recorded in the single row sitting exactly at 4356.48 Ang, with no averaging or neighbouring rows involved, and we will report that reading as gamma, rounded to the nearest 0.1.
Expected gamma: 20.3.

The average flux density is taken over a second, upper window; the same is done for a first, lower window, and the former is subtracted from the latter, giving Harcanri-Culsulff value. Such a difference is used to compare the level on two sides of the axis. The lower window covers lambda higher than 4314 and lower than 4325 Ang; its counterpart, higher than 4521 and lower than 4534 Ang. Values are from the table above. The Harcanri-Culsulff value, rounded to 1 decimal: -1.0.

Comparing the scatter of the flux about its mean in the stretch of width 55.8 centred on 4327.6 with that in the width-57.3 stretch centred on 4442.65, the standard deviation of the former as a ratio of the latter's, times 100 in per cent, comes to 181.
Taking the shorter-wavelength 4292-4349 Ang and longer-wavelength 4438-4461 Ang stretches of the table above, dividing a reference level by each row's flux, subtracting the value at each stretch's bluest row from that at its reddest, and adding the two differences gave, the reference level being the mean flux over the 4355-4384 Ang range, 0.23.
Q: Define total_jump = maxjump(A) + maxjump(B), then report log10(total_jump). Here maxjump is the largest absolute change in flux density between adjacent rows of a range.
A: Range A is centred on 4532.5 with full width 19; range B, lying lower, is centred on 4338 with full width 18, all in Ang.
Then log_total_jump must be 0.52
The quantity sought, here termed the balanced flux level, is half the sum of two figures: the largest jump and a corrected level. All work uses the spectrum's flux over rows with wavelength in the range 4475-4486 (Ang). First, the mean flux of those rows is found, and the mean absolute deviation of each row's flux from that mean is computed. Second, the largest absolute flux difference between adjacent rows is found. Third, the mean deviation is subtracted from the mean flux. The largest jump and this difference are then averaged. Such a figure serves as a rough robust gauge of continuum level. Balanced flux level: 10.2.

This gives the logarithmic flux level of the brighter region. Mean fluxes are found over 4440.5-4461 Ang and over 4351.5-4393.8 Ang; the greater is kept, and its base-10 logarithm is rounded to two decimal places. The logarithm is 1.31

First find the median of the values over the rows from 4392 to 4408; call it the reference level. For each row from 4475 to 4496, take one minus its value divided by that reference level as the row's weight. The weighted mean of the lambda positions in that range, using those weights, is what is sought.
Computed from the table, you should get 4486.7 Ang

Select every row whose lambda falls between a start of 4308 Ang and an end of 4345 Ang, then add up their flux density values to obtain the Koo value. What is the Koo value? 361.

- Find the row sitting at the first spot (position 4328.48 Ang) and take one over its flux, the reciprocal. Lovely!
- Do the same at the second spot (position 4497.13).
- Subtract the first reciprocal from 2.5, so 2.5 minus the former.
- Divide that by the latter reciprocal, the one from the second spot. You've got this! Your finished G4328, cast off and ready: 53.2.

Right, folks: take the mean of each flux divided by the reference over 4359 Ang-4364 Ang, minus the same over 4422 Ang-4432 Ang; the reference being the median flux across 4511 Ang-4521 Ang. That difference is 0.00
